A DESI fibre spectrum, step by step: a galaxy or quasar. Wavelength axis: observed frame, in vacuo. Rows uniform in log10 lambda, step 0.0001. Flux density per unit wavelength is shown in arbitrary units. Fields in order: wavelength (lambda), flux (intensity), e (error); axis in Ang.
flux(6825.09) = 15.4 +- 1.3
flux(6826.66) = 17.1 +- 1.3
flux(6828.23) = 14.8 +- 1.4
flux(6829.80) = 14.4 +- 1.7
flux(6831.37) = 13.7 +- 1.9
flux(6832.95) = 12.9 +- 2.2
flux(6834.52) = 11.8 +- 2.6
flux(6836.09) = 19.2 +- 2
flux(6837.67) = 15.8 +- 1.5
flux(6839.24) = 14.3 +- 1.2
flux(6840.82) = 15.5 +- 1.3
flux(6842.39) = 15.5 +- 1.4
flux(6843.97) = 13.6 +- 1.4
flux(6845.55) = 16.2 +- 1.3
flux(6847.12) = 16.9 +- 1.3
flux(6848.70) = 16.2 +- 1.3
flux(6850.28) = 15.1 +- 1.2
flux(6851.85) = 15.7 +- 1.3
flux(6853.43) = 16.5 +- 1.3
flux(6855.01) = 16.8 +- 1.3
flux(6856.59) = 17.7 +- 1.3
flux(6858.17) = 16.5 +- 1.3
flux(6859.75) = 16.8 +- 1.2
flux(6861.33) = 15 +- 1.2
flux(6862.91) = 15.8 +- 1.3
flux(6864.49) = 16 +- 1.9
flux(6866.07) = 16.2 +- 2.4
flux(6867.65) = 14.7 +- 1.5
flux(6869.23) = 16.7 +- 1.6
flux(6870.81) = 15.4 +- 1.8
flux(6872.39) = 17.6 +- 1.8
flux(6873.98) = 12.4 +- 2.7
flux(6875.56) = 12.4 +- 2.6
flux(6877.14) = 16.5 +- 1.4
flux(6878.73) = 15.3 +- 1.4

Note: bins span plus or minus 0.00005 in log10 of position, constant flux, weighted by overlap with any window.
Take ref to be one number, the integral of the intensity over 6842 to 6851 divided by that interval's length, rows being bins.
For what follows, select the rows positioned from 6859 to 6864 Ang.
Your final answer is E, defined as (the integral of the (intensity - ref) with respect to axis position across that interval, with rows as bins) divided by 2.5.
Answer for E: 0.6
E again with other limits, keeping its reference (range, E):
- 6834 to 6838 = 0.4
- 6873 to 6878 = -3.3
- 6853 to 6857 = 2.2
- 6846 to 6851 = 1.0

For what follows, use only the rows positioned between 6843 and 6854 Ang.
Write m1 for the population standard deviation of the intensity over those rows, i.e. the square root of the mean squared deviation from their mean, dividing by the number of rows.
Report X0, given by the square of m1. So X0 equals 1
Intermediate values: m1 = 1.0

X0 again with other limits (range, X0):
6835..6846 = 3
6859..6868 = 1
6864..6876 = 3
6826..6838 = 5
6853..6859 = 0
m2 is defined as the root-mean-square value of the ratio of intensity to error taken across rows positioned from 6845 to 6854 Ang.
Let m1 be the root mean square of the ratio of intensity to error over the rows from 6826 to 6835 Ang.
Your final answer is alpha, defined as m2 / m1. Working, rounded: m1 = 8.8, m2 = 12.5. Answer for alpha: 1.43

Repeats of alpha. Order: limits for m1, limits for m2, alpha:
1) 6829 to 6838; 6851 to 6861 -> 1.63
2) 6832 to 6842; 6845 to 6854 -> 1.32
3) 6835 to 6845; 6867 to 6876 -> 0.77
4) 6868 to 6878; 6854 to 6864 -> 1.48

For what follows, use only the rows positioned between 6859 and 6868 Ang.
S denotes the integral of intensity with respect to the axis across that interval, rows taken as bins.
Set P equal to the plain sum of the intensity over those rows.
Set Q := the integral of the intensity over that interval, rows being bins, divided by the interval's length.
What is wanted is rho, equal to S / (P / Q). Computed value 23.8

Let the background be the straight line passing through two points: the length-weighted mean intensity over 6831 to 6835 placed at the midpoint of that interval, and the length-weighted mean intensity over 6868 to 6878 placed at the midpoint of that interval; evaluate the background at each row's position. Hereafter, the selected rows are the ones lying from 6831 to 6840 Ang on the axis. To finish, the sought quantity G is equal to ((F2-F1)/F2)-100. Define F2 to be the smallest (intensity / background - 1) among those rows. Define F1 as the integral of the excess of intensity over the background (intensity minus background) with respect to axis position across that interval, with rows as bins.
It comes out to 91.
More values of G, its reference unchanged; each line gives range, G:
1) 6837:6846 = -1342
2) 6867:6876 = -103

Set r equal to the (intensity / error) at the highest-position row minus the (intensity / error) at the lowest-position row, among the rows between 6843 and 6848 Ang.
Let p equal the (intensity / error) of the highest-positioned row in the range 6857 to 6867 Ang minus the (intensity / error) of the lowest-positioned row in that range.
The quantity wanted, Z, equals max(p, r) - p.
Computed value 9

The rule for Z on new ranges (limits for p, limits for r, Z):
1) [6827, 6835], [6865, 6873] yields 9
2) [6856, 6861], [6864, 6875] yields 0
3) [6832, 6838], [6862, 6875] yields 0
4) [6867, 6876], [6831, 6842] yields 10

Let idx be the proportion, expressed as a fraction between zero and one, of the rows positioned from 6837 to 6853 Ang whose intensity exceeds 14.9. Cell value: 0.80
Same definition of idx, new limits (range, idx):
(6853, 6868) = 0.90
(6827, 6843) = 0.40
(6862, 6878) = 0.70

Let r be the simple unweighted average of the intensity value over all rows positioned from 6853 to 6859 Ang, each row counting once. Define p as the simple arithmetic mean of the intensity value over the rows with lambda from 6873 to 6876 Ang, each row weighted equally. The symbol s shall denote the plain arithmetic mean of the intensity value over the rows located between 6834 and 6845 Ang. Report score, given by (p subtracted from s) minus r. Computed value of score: -14.2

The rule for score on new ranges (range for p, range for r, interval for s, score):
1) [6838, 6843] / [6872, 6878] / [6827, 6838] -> -15.2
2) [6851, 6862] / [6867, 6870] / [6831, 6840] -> -17.5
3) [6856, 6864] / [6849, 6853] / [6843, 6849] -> -16.0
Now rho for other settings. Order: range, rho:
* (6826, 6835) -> 21.3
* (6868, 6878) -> 25.2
